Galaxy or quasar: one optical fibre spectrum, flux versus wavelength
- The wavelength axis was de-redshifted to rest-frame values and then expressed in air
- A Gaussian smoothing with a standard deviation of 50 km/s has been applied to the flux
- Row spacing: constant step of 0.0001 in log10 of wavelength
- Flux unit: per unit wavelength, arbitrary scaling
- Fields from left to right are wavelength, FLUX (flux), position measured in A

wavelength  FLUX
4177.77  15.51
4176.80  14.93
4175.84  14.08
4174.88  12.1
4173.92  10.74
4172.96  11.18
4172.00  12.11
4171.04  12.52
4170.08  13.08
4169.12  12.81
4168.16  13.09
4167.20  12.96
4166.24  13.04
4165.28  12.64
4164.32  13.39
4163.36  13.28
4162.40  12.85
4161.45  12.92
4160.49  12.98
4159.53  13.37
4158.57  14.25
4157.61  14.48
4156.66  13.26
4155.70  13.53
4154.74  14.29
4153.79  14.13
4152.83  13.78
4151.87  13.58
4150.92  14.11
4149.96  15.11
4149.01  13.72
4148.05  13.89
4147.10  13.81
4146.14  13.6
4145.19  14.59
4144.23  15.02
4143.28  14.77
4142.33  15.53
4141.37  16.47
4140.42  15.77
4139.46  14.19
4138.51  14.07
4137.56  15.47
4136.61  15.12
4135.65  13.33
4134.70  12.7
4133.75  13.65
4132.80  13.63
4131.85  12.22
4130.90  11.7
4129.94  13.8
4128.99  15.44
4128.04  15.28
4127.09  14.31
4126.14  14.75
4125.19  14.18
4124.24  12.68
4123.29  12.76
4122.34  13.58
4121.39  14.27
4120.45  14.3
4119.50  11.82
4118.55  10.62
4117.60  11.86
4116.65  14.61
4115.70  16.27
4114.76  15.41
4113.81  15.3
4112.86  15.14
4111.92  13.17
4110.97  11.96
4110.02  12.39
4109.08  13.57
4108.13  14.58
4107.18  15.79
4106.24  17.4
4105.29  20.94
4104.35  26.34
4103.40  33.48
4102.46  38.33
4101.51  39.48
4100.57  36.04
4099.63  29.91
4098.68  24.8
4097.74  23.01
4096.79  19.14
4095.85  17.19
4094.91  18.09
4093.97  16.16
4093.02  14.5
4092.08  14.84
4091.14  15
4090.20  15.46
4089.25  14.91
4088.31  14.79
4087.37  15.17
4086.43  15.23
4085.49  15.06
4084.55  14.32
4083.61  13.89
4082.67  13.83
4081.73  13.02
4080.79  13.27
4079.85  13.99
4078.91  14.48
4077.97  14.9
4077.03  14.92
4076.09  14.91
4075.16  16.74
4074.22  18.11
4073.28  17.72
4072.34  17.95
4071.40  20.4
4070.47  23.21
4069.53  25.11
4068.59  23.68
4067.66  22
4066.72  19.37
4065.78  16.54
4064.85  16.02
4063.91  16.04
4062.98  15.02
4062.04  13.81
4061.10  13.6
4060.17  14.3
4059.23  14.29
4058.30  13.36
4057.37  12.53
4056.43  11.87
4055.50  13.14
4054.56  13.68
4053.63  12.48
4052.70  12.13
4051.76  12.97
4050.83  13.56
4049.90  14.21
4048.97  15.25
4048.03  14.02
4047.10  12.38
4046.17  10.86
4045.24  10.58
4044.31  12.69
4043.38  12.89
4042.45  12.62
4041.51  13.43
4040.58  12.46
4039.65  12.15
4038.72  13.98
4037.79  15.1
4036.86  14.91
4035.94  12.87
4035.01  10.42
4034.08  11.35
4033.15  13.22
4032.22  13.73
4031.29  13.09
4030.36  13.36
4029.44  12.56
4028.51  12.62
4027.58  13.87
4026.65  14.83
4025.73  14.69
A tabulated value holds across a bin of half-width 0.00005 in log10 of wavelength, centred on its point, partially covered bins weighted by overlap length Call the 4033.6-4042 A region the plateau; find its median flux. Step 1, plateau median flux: 12.9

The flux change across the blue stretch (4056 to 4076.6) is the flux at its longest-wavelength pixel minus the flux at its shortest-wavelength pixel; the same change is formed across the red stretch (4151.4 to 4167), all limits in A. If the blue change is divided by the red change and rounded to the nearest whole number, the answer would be -6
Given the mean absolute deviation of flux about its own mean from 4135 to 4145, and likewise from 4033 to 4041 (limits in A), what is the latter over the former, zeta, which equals 1.7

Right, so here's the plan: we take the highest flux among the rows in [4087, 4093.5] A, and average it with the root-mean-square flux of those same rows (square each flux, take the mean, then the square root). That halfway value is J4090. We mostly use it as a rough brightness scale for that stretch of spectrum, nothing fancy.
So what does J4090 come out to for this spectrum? 15.2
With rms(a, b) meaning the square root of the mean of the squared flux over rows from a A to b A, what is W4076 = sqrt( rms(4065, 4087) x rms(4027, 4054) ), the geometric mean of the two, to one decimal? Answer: 15.1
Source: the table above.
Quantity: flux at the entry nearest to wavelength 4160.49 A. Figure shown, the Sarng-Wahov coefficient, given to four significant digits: 12.98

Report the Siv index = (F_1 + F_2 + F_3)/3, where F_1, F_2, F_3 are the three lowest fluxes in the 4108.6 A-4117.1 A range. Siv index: 12.5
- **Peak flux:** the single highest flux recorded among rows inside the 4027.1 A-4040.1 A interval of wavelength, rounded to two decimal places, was 15.10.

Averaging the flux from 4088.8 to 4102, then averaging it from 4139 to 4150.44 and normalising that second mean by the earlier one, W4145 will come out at 0.69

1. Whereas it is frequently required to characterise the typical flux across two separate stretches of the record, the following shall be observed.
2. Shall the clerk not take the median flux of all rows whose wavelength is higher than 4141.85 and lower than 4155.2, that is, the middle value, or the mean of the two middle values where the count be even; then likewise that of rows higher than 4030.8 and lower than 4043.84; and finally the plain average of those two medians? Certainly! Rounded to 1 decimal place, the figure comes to 13.6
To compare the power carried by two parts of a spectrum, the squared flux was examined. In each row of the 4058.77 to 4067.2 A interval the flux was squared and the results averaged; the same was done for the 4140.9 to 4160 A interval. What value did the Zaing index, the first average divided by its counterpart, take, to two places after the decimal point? 1.18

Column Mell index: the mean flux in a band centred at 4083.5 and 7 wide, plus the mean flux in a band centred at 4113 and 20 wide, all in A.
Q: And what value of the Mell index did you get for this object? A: 29.9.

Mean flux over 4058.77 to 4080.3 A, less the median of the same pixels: 1.23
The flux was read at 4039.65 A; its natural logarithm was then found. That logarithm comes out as 2.50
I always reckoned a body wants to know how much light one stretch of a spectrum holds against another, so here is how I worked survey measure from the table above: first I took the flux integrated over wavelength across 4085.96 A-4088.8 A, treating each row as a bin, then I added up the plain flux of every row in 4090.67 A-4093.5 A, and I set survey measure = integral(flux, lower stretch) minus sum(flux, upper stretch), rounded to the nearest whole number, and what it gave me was -2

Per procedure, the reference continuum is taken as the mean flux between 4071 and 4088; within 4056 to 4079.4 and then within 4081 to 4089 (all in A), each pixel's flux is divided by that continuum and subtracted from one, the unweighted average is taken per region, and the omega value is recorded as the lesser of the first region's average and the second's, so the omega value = -0.09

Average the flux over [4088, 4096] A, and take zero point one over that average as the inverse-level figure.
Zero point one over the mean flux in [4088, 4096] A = 0.0064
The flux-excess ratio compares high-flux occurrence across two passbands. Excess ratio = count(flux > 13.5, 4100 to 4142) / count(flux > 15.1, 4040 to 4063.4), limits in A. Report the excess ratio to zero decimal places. 32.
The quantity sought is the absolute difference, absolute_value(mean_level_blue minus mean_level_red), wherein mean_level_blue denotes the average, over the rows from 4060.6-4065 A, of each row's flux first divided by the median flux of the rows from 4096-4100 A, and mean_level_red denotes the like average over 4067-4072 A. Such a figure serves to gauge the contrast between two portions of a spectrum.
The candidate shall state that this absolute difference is 0.33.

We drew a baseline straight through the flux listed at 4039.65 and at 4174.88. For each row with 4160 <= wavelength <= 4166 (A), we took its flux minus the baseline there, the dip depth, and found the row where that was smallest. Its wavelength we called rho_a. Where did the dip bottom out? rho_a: 4165.28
